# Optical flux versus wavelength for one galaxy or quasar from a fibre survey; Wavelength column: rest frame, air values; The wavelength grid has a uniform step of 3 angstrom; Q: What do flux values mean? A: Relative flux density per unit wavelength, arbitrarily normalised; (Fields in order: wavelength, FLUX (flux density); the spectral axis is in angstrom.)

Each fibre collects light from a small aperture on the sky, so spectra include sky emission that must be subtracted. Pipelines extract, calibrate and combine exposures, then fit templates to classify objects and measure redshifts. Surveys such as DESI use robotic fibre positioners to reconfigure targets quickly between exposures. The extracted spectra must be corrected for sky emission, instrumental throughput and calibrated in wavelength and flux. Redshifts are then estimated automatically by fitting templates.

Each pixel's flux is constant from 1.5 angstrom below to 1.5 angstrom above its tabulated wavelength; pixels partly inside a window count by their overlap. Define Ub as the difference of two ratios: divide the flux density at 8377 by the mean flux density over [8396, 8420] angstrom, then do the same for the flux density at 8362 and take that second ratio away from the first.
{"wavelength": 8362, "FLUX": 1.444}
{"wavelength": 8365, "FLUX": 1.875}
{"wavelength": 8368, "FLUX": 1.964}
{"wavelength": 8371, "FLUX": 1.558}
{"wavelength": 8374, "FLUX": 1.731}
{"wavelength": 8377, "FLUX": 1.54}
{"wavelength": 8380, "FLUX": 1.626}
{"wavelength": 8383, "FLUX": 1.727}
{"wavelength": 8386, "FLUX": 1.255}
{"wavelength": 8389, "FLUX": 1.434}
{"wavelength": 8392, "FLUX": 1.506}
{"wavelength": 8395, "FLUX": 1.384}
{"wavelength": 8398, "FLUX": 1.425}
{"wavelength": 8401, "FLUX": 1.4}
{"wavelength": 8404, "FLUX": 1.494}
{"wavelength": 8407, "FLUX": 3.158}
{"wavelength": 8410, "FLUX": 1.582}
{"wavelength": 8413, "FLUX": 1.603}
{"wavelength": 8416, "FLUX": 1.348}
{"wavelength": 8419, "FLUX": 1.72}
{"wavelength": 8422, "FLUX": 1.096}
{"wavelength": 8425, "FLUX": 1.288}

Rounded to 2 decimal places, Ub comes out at 0.06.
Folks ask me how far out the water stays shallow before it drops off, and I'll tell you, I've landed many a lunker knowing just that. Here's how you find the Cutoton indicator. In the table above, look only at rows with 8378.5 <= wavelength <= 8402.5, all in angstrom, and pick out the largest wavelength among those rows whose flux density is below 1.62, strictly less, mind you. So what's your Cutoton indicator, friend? 8401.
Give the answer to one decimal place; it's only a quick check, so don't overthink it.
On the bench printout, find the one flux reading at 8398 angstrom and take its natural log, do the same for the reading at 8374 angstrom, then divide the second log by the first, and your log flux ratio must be 1.5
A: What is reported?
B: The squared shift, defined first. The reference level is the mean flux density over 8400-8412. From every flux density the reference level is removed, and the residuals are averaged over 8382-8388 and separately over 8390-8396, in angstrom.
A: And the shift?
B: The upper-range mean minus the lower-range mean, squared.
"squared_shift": 0.00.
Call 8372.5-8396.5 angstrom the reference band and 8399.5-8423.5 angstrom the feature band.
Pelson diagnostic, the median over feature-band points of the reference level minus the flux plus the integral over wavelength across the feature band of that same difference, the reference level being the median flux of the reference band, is -4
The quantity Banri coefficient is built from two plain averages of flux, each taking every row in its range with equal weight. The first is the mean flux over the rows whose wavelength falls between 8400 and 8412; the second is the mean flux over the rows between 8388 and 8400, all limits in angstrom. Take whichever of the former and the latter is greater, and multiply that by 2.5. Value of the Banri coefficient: 4.8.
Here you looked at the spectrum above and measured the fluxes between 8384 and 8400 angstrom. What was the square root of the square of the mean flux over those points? 1.4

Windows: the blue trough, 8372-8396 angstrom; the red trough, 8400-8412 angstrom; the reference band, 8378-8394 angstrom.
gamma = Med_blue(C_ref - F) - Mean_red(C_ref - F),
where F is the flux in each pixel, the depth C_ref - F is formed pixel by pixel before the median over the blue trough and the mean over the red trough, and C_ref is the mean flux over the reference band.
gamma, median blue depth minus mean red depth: 0.39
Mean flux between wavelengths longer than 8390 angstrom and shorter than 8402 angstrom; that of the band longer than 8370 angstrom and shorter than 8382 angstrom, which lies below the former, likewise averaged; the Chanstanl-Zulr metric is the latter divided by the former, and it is 1.1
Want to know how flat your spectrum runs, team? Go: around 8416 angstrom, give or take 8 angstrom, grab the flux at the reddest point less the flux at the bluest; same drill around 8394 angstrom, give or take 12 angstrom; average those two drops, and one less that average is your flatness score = 1.4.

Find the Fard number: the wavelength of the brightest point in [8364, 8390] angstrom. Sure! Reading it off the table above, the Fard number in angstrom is 8368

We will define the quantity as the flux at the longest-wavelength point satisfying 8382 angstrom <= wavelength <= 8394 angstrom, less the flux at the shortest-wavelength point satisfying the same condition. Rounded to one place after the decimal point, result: -0.2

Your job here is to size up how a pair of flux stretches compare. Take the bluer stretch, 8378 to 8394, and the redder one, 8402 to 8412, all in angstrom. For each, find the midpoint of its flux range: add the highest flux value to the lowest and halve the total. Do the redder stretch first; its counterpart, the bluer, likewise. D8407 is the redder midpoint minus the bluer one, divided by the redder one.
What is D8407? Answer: 0.4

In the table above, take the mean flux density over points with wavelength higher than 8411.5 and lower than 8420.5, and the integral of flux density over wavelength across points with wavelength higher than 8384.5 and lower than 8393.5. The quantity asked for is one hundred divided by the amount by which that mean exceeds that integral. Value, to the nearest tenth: -9.1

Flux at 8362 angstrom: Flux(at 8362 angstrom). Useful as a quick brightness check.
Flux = 1.444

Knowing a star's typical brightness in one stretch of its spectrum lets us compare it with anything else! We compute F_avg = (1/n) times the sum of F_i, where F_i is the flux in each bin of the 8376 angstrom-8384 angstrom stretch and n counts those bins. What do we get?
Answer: 1.63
